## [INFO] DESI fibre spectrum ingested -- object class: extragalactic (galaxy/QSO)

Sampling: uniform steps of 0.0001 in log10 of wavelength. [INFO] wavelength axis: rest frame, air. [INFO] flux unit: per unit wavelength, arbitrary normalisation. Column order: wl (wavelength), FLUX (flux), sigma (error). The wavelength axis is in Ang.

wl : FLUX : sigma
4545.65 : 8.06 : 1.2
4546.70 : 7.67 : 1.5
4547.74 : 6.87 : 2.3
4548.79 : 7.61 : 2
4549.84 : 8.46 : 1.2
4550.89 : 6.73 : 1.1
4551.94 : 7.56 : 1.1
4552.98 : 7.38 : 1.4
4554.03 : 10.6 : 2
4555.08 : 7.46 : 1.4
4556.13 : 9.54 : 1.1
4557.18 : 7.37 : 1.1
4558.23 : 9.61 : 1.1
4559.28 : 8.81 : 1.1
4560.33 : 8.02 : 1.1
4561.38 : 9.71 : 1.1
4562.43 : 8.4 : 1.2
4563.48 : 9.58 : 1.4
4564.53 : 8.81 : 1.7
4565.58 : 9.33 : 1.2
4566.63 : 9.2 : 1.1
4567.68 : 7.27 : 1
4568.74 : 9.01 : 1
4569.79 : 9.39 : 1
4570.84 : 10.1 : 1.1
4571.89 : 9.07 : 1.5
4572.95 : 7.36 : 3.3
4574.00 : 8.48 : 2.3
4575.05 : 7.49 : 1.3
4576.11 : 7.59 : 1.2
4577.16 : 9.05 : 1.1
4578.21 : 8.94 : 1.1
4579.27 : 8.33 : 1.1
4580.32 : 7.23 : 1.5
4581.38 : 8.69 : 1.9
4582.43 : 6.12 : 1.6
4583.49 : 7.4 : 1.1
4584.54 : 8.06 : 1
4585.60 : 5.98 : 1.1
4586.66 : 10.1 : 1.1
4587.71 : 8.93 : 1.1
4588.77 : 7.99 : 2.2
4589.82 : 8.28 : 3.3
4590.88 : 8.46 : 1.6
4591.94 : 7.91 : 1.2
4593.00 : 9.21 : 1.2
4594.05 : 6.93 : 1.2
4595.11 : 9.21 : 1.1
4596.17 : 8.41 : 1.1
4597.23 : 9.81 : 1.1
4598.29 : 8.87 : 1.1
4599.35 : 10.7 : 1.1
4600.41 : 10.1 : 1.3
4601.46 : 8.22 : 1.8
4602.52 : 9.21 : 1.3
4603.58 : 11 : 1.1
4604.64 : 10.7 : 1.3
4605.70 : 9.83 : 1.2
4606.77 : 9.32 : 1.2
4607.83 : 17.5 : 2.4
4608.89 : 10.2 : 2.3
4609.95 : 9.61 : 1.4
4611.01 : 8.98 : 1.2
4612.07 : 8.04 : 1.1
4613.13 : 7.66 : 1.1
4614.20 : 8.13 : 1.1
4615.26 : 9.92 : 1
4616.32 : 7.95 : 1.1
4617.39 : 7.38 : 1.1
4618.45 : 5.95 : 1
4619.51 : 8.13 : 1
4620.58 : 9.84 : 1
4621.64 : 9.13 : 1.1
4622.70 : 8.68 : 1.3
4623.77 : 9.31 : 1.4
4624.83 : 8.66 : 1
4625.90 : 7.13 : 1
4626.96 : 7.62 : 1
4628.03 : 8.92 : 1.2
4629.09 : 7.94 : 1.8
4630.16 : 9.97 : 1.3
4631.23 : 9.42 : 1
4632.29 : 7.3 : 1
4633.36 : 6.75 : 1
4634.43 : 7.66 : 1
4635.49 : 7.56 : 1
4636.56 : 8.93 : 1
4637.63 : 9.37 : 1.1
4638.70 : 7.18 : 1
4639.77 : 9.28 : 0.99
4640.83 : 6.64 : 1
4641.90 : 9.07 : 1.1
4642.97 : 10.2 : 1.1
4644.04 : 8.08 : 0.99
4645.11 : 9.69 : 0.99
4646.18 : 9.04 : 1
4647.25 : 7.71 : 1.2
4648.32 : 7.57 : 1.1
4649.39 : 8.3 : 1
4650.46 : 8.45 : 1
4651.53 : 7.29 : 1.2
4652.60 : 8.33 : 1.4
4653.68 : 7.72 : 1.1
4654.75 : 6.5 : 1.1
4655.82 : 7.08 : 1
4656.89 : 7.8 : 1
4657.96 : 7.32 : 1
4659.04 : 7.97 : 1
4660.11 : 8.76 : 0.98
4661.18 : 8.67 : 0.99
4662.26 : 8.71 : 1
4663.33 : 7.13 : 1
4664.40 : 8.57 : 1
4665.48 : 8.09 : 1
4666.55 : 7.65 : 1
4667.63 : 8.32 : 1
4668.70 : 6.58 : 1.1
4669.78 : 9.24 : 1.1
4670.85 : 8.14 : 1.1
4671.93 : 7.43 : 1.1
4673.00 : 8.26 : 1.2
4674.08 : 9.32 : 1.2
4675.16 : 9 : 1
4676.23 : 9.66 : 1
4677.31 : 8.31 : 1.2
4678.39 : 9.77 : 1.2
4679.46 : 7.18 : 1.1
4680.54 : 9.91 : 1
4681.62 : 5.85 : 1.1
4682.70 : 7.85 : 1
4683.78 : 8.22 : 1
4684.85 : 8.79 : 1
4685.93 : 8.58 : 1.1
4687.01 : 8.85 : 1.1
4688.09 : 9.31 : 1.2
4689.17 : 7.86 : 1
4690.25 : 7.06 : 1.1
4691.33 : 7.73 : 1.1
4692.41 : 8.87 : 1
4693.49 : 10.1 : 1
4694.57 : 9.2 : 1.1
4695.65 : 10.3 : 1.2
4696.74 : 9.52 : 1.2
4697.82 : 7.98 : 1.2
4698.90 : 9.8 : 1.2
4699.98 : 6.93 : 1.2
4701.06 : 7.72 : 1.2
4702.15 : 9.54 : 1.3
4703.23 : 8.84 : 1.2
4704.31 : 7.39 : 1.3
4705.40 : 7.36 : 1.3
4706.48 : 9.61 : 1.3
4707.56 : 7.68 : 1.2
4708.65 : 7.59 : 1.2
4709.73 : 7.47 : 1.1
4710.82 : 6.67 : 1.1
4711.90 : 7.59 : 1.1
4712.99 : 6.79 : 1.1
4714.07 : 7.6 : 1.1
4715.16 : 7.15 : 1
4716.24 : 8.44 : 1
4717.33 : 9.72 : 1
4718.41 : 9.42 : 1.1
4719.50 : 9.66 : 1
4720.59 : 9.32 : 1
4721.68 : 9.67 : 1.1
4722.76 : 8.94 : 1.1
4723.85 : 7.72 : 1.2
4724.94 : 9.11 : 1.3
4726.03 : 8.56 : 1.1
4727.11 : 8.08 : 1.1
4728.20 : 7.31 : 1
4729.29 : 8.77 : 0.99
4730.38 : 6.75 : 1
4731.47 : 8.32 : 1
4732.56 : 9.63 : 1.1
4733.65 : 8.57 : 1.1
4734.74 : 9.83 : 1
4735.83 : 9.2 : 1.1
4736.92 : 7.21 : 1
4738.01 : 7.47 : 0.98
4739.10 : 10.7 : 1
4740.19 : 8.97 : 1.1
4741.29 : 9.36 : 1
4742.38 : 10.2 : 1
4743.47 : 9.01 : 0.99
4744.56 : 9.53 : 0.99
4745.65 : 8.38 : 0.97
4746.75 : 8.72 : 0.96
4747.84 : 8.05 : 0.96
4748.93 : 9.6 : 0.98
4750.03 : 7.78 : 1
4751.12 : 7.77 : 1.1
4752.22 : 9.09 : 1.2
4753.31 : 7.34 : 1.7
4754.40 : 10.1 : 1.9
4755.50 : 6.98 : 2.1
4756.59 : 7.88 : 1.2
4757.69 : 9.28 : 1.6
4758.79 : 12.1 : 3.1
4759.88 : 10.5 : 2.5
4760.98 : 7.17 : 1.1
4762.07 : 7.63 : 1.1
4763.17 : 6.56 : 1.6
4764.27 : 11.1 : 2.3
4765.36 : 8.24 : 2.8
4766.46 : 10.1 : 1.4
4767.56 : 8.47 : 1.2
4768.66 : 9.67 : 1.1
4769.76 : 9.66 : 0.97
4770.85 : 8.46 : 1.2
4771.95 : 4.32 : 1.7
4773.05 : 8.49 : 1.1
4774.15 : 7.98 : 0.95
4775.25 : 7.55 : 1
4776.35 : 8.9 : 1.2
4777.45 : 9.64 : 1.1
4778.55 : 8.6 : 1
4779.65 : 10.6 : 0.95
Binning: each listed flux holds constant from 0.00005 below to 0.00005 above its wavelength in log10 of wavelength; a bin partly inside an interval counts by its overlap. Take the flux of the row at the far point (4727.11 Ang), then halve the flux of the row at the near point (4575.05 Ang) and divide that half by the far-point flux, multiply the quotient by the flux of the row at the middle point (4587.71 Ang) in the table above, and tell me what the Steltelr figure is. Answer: 4.1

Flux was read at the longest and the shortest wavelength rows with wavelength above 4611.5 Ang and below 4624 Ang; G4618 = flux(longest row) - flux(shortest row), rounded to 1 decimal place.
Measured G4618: 1.3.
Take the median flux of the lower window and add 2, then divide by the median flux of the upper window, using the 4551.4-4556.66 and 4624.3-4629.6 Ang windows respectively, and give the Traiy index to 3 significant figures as 1.20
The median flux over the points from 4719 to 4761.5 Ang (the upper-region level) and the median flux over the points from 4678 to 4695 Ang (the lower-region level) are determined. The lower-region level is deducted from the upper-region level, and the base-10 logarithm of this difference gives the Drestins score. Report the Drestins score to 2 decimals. -0.59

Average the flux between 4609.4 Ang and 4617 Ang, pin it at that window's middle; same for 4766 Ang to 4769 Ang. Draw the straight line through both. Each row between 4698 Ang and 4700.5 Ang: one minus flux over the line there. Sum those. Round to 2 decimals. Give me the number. 0.15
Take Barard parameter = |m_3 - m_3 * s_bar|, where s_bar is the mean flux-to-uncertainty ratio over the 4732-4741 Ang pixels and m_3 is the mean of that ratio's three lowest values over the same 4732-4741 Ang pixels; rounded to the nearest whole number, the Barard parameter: 57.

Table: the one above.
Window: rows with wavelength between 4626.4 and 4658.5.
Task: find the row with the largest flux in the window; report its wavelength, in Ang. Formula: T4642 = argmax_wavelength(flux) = 4642.97 Ang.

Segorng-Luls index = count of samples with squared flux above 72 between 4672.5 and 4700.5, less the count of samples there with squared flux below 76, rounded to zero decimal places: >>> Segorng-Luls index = 3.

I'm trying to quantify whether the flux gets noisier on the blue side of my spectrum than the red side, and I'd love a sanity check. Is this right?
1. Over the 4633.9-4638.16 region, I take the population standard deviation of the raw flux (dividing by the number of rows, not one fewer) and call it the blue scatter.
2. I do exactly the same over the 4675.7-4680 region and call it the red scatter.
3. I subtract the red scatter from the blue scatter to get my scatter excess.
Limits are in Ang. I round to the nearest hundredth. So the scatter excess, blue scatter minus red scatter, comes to -0.28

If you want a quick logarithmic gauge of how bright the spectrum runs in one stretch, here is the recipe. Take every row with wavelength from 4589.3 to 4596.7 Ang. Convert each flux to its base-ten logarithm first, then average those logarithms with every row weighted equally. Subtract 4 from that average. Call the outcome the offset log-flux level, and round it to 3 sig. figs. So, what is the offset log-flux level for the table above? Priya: -3.08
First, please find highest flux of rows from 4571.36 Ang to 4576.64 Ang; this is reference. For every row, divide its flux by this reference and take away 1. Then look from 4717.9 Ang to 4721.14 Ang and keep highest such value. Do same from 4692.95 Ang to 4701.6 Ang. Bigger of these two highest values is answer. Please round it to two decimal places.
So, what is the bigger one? 0.14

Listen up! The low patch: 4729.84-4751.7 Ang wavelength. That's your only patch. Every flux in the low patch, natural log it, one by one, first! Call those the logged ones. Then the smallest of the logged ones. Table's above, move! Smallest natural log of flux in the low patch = 1.91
